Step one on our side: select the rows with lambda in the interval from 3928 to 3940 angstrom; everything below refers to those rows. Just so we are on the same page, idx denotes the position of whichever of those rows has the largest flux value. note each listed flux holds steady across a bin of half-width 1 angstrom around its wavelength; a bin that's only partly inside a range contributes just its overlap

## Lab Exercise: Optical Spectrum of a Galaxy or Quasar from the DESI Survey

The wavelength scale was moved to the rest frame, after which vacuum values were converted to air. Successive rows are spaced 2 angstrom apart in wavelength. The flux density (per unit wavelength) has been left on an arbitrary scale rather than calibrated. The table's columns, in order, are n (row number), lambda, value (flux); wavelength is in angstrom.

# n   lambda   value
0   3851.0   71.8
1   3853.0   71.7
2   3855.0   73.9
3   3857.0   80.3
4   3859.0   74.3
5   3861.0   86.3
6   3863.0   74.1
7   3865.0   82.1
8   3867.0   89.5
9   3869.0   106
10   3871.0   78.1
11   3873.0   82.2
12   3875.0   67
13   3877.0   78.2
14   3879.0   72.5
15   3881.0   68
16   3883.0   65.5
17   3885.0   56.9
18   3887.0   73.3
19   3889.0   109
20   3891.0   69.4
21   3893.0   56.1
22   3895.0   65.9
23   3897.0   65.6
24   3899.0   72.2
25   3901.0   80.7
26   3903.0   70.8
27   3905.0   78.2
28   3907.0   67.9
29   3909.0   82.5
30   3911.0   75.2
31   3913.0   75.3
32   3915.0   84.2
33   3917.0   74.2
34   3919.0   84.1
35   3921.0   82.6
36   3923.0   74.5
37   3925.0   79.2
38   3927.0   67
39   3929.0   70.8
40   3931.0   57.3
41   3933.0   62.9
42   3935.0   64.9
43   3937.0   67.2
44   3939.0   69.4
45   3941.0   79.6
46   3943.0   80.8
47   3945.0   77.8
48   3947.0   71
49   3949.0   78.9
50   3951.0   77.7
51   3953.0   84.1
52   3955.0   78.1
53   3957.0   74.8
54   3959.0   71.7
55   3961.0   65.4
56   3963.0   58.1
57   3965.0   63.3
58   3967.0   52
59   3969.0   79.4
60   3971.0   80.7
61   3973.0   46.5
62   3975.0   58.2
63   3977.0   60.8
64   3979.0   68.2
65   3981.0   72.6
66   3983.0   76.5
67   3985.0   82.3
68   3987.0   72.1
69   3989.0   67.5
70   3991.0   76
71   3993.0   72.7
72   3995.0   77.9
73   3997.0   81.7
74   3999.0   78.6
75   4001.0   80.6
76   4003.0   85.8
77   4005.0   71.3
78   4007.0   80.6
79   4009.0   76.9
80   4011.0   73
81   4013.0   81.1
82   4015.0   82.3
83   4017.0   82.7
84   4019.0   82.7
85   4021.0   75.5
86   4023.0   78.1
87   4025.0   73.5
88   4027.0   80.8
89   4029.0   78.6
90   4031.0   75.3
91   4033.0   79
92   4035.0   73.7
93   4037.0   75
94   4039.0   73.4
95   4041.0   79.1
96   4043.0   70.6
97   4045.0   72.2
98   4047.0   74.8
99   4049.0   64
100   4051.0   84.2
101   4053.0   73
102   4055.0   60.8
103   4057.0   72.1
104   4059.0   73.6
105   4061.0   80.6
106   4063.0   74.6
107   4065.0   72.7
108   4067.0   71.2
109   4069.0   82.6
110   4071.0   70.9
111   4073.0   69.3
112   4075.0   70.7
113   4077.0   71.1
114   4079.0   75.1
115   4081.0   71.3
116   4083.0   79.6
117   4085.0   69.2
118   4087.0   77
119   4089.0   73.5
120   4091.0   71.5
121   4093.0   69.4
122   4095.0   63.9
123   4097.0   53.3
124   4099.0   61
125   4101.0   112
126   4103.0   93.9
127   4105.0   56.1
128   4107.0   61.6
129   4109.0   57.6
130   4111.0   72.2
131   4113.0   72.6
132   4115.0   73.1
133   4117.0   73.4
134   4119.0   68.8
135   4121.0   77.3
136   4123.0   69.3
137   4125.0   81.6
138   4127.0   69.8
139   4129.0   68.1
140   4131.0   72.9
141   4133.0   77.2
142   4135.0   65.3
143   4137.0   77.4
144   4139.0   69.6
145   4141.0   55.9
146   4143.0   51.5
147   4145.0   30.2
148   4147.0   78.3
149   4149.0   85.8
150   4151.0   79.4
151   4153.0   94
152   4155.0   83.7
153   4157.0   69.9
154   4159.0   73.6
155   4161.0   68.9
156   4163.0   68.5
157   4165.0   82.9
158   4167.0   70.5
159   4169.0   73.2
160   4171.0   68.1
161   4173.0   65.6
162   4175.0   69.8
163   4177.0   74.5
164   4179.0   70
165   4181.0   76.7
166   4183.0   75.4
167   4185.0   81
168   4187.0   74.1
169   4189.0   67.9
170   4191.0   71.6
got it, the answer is 3929.0 angstrom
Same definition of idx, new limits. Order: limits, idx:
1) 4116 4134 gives 4125.0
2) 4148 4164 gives 4153.0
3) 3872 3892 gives 3889.0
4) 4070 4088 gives 4083.0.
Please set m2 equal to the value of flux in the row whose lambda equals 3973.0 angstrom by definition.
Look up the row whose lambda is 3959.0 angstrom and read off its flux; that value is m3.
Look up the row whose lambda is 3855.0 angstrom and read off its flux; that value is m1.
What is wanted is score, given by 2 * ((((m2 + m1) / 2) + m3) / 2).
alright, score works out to 132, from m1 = 73.9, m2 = 46.5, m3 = 71.7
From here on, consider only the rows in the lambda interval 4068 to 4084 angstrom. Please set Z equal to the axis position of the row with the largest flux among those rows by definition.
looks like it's 4069.0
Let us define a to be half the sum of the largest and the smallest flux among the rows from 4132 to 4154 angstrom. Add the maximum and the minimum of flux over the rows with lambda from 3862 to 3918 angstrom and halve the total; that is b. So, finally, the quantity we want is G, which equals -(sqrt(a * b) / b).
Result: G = -0.87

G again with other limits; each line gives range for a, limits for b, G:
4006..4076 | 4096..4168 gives -1.01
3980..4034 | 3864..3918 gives -0.96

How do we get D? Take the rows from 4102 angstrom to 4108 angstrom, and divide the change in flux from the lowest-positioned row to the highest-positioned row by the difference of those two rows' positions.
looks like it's -8.1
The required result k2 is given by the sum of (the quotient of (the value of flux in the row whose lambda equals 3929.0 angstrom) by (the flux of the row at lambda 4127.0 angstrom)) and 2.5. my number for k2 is 3.51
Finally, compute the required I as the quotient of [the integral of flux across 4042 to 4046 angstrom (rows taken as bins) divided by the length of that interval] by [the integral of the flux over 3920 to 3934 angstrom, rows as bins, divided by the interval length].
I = 1.01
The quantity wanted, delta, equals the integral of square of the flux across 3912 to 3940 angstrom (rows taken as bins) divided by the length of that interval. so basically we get 5305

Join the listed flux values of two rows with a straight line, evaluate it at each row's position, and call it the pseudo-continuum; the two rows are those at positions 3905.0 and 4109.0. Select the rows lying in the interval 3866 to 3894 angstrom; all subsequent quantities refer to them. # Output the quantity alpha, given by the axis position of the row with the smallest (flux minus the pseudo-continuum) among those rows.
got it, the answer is 3885.0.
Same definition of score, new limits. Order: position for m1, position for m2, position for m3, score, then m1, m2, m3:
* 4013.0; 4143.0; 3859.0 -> 141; 81.1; 51.5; 74.3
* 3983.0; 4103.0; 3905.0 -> 163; 76.5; 93.9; 78.2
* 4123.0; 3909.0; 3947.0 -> 147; 69.3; 82.5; 71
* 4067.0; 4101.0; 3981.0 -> 164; 71.2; 112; 72.6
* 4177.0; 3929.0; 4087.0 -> 150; 74.5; 70.8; 77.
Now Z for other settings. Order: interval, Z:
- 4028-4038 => 4033.0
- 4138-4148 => 4147.0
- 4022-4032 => 4027.0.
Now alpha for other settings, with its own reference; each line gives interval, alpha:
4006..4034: 4011.0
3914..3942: 3931.0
